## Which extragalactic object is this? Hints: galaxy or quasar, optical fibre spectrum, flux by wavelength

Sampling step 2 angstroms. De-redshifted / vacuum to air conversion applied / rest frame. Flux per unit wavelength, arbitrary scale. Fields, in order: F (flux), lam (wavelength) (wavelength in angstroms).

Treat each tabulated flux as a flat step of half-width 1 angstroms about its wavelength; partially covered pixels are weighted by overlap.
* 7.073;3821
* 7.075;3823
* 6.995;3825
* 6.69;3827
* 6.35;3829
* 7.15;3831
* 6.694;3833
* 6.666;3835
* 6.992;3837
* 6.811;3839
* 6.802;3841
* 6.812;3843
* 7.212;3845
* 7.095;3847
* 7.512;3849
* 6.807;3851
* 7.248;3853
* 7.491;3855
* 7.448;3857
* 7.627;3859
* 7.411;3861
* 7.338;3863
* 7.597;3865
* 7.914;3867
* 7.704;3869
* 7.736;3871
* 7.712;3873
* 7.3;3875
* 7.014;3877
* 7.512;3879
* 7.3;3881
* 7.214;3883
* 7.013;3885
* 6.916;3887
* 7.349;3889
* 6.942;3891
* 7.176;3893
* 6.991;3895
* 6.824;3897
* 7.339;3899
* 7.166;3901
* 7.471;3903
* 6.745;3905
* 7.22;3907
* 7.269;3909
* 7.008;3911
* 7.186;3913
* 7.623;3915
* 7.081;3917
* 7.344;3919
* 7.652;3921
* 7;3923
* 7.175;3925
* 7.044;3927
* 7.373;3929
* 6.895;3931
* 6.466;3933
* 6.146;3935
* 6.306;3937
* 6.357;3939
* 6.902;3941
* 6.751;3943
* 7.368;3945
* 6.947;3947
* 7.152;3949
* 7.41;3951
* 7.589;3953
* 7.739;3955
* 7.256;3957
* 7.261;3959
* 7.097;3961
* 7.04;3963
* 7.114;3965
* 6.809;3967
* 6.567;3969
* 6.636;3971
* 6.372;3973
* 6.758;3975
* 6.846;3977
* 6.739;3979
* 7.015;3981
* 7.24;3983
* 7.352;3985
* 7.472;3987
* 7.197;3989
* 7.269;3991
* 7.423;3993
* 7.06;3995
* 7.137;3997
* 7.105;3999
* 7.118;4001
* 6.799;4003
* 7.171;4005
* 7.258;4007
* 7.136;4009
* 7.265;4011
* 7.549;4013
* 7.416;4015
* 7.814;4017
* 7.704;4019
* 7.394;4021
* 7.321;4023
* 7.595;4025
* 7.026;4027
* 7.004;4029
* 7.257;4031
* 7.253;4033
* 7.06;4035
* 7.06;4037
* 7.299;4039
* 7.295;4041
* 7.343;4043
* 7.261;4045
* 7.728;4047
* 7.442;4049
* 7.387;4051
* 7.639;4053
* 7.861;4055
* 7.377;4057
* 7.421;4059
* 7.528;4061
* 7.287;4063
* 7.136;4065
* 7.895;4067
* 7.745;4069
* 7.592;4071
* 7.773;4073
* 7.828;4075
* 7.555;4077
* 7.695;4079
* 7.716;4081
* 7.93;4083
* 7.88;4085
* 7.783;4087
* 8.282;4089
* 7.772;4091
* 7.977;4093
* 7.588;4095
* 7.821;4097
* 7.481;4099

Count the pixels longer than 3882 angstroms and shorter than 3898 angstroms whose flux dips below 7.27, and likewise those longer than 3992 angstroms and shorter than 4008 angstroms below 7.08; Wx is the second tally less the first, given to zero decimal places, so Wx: -5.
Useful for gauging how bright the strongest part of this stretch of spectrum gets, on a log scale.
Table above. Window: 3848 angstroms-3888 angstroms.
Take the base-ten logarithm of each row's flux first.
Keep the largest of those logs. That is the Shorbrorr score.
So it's 0.898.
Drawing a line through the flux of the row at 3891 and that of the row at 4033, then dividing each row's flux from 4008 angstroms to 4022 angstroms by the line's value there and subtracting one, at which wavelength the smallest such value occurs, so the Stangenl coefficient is 4009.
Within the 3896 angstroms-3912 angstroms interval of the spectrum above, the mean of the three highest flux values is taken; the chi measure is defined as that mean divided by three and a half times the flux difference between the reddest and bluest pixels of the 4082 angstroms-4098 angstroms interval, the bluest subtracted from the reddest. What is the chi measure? -19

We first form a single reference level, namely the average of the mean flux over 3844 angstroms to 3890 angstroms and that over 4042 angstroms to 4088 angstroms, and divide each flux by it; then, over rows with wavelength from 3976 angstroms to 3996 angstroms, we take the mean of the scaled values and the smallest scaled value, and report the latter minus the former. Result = -0.056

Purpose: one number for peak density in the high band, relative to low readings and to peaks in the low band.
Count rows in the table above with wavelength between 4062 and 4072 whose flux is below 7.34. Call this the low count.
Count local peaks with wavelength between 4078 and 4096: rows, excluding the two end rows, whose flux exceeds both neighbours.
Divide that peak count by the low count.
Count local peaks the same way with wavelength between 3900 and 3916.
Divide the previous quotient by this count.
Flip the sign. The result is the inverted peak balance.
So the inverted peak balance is -0.75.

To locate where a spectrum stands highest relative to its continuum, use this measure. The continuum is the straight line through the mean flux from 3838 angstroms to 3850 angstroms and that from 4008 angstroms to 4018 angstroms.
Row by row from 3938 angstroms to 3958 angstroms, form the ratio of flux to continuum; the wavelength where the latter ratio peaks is 3955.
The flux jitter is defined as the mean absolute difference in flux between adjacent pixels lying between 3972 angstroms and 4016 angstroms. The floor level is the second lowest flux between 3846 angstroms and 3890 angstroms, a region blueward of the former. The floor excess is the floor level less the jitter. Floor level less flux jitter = 6.74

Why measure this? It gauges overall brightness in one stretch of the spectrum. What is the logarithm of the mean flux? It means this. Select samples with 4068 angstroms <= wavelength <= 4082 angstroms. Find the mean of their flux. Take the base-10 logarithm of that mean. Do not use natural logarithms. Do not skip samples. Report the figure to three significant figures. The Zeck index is 0.887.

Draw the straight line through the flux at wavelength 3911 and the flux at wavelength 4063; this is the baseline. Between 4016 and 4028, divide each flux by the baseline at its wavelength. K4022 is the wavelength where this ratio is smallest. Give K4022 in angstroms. 4027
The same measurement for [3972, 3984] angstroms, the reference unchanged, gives 3973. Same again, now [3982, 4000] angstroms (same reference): 3995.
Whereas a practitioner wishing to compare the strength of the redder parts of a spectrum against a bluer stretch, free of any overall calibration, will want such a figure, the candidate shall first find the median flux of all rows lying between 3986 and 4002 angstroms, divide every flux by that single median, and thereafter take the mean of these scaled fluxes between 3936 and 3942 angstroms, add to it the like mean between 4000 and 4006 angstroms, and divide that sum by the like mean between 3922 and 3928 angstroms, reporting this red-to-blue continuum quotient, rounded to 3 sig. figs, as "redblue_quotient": 1.92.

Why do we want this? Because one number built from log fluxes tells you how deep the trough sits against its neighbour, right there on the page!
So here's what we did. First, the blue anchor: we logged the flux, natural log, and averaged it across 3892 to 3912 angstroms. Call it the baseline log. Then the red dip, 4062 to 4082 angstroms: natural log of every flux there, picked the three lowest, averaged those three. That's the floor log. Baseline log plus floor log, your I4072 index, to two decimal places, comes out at 3.95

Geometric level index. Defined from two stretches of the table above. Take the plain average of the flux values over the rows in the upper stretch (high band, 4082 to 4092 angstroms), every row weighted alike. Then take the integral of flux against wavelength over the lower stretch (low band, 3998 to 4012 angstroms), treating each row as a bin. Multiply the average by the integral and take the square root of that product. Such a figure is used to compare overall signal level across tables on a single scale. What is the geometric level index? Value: 28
